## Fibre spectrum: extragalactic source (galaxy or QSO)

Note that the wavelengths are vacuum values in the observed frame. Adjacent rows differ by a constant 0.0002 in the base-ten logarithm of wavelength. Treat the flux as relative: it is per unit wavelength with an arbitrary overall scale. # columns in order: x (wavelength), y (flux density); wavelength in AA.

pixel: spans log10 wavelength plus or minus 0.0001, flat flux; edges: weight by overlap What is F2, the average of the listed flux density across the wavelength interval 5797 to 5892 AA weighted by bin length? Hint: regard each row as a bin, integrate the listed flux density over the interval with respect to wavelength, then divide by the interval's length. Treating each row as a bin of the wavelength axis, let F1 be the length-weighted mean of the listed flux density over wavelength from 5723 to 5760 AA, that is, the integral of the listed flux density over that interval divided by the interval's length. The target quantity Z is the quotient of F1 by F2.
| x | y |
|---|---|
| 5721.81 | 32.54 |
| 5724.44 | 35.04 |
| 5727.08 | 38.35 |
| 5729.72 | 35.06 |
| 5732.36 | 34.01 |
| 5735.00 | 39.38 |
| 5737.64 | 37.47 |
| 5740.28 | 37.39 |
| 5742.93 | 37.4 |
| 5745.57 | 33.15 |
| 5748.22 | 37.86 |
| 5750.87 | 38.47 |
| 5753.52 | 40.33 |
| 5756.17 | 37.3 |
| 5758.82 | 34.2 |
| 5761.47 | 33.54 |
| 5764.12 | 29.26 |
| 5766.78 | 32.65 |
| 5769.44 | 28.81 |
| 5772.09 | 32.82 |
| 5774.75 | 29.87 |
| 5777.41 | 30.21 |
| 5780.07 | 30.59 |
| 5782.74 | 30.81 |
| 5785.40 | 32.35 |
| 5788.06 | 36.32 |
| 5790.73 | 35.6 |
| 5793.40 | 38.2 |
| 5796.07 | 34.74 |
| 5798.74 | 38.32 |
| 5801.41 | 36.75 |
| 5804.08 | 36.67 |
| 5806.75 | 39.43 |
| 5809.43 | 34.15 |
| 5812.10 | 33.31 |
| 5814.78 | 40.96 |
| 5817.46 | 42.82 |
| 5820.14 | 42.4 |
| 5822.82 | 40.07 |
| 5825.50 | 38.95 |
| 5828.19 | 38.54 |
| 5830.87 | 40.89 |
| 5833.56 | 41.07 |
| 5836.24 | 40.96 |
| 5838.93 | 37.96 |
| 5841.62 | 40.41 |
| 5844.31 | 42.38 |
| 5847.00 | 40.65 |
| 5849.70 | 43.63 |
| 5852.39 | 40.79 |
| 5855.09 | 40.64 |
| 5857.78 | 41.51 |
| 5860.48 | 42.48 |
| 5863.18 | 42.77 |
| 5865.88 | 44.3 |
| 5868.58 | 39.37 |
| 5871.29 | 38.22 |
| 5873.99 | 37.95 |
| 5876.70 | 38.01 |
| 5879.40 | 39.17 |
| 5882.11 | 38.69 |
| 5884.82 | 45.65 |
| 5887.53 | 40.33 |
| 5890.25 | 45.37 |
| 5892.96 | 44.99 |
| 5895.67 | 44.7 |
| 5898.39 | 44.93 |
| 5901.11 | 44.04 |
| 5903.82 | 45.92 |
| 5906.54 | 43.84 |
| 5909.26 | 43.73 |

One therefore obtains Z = 0.92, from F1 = 36.8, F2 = 40.2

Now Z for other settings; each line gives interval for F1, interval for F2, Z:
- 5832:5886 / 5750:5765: 1.15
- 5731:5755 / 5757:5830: 1.05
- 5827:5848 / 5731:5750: 1.10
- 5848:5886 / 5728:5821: 1.15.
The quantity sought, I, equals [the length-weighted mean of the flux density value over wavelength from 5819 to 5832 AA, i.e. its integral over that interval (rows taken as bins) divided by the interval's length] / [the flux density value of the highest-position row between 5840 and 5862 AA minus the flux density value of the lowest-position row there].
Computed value 19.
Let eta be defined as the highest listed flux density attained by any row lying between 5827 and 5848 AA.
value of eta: 42.38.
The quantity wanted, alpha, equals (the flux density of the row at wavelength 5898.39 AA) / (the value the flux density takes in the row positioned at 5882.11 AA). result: 1.16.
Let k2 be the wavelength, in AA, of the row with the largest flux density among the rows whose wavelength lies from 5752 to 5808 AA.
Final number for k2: 5753.52 AA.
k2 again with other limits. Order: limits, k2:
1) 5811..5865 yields 5849.70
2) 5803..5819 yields 5817.46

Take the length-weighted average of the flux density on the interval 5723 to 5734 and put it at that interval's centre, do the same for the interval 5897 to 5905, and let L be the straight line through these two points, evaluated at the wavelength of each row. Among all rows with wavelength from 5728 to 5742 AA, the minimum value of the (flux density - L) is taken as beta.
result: -1.9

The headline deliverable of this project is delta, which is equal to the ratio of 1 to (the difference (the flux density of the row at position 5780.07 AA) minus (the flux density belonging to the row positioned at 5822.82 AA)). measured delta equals -0.1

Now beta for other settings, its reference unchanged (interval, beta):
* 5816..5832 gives -2.5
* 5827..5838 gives -2.5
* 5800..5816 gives -6.9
